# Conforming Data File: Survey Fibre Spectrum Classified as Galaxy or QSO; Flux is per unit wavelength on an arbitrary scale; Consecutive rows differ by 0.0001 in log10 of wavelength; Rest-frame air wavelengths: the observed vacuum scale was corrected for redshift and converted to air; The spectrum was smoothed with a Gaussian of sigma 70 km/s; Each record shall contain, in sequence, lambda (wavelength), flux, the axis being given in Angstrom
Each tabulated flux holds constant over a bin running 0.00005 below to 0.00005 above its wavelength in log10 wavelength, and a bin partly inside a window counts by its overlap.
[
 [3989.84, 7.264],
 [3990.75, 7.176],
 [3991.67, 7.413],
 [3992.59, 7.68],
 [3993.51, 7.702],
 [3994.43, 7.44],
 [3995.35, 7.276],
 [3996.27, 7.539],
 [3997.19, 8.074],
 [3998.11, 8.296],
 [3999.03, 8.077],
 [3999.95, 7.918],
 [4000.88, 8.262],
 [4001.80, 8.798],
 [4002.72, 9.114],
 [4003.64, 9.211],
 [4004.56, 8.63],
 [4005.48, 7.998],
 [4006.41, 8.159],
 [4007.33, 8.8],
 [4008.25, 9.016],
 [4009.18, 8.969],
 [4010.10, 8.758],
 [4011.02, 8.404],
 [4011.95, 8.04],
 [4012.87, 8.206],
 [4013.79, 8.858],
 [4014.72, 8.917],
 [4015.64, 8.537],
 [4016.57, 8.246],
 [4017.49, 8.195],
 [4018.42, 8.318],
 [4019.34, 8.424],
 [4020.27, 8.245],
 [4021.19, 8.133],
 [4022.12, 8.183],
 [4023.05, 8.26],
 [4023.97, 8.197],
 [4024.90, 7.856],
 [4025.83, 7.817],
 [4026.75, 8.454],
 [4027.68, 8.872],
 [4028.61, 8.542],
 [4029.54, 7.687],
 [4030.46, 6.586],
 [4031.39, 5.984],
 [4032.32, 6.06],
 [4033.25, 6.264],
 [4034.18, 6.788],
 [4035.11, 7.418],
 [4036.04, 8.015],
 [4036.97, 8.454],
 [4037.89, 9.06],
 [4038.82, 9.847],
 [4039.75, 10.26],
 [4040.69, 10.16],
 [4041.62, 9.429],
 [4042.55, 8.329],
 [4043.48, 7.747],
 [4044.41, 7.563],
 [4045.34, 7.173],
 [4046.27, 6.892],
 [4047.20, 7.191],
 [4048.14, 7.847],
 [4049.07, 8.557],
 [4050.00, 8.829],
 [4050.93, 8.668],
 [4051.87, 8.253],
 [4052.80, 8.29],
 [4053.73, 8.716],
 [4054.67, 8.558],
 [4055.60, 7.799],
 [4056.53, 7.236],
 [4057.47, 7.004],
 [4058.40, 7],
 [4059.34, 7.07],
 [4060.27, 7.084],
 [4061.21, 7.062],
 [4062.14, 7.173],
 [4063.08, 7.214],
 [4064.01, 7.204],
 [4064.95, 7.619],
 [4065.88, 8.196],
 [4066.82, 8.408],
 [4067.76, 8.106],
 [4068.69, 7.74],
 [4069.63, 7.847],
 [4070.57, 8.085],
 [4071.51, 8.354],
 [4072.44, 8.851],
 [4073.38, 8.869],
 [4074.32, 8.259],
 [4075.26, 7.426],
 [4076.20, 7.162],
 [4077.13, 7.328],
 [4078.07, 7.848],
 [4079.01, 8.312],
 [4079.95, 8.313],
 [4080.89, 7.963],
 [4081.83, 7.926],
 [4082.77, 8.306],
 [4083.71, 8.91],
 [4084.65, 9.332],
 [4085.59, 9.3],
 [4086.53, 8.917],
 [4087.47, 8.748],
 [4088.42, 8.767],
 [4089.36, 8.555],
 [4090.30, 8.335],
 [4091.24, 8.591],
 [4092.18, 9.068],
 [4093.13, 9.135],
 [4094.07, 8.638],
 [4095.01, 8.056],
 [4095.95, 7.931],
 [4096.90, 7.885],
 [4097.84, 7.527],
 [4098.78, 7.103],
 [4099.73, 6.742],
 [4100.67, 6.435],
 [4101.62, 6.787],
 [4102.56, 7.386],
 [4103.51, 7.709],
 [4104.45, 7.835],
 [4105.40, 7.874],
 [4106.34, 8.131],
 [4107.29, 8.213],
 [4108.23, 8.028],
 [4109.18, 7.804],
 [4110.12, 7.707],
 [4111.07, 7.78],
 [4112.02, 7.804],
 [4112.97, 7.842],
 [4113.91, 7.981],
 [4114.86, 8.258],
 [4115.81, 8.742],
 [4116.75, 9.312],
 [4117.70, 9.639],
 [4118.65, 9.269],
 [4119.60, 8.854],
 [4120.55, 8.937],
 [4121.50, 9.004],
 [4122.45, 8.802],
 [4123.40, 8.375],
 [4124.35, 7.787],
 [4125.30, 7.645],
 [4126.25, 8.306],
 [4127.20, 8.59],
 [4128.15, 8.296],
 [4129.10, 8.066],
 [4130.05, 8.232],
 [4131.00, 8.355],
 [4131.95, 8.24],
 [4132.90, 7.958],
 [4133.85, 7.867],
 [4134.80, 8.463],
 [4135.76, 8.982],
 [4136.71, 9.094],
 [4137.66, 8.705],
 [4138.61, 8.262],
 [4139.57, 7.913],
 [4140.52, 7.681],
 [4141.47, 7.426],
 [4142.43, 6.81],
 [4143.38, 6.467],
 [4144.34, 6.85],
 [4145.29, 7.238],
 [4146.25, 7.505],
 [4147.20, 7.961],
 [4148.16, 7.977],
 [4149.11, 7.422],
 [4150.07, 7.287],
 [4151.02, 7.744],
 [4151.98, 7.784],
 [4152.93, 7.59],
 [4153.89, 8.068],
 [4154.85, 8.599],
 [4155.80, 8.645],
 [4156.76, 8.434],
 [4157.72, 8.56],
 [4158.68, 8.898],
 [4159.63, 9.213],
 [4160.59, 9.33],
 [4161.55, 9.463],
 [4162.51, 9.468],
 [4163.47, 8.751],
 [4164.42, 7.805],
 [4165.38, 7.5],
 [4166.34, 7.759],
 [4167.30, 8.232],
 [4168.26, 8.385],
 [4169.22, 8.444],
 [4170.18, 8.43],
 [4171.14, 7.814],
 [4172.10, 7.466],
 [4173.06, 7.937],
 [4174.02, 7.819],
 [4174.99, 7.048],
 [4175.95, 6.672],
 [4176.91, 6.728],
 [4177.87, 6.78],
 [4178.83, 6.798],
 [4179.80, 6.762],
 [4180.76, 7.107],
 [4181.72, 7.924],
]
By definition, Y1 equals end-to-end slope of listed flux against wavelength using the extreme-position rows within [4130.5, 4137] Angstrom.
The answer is 0.13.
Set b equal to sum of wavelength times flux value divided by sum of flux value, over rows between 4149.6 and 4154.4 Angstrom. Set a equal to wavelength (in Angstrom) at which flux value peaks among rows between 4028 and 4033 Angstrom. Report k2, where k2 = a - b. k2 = -123.4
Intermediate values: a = 4028.61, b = 4152.0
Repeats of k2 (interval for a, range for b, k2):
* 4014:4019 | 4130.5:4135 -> -118.2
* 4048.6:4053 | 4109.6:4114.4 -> -62.0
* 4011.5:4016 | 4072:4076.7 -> -59.5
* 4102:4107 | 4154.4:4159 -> -50.4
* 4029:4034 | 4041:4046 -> -13.8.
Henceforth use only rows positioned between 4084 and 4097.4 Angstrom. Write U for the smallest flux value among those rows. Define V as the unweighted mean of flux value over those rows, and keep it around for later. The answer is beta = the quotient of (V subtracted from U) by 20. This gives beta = -0.04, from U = 7.885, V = 8.66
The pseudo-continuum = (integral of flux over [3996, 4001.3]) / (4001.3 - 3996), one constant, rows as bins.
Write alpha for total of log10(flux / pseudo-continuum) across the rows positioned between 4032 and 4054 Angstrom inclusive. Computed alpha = 0.06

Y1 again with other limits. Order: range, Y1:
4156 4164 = 0.05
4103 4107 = 0.15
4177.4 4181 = 0.11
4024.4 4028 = 0.37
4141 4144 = -0.50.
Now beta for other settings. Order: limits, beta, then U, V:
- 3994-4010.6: -0.05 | 7.276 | 8.35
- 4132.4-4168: -0.08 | 6.467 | 8.10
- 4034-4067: -0.06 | 6.788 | 8.00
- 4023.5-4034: -0.07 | 5.984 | 7.48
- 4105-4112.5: -0.01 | 7.707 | 7.92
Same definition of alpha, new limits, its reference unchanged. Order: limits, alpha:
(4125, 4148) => -0.14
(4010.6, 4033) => -0.04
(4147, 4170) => 0.32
